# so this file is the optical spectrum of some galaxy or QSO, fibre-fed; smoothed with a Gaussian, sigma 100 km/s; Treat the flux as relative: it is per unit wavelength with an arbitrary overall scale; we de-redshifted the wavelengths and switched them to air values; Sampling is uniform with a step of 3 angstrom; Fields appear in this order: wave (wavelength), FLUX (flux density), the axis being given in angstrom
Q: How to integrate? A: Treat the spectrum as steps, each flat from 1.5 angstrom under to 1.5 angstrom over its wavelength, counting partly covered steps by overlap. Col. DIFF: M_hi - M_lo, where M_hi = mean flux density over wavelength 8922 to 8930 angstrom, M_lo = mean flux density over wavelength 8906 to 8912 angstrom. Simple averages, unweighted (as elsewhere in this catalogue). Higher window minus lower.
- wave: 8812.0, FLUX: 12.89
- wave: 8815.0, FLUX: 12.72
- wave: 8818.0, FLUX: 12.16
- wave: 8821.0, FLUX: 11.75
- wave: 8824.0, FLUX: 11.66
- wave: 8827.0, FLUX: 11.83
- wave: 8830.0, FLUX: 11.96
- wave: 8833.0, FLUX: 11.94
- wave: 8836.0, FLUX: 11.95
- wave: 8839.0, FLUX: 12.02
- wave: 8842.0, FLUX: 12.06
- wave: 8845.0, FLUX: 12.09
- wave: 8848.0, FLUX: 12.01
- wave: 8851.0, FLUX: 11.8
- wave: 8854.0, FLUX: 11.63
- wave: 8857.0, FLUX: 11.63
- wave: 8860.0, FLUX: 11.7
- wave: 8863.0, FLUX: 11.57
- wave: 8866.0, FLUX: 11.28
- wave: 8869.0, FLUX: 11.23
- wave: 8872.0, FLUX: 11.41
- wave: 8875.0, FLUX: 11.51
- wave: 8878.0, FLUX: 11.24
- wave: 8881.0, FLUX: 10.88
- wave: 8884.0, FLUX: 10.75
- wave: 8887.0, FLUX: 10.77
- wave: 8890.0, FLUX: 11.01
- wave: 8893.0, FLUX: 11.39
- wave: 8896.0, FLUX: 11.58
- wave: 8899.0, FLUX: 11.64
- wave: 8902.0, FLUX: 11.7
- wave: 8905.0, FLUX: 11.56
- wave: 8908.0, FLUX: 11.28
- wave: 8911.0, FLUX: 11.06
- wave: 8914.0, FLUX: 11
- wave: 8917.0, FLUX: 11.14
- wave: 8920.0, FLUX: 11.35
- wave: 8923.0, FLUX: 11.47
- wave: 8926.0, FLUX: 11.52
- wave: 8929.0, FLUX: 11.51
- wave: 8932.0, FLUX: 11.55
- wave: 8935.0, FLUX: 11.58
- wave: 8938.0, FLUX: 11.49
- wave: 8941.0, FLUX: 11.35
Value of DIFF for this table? 0.3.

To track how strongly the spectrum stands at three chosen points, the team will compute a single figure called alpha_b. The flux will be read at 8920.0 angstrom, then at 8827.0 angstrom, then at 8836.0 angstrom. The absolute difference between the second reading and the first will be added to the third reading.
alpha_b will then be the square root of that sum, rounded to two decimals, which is 3.53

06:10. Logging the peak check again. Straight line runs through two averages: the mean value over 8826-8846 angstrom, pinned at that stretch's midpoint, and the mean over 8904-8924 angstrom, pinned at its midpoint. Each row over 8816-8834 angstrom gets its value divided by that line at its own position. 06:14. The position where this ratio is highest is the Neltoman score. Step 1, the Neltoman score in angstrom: 8818.0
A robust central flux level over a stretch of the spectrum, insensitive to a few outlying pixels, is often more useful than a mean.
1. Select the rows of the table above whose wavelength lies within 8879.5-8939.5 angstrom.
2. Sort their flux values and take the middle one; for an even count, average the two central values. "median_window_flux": 11.4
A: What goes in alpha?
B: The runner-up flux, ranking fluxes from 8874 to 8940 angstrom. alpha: 11.64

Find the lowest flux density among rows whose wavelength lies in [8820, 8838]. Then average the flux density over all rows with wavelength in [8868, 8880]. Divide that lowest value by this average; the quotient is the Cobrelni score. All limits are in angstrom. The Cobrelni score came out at 1.03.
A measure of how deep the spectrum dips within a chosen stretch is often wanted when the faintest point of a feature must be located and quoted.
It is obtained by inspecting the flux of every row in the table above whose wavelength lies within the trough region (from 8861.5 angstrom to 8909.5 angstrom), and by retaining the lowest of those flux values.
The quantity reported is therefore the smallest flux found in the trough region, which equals 10.75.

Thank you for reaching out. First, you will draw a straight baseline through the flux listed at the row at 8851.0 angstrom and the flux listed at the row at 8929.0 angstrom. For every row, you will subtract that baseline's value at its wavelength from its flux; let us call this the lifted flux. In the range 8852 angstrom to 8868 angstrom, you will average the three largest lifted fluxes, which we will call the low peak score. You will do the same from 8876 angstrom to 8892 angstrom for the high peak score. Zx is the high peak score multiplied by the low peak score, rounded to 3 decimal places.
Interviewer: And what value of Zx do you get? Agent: 0.079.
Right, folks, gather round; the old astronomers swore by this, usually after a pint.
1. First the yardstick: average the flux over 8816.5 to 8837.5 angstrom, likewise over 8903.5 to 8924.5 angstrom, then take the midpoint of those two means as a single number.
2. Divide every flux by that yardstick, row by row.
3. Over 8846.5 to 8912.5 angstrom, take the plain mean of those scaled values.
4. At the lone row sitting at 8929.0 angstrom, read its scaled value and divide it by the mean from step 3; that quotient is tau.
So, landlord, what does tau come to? 1.01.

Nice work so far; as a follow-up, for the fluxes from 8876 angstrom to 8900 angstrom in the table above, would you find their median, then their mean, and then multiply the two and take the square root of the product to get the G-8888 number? 11.1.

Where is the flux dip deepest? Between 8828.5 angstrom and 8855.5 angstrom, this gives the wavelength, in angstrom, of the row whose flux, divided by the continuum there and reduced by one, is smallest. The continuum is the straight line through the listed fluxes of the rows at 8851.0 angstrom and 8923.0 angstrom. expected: 8854.0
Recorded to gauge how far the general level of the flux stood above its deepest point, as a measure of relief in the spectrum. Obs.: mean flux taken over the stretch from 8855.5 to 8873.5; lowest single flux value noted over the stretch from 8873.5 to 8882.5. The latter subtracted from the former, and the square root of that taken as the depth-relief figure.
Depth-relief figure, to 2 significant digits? 0.77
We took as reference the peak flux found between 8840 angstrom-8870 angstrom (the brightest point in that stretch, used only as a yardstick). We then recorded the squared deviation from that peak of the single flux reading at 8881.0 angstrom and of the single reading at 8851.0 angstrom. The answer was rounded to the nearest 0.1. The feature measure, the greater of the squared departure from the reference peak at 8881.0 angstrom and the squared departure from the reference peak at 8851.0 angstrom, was 1.5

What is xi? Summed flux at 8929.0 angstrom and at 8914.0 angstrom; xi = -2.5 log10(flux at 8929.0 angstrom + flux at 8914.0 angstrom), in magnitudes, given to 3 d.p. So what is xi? -3.381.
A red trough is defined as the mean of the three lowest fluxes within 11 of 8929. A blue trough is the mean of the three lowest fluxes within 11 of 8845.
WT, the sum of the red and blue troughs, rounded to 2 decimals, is 23.23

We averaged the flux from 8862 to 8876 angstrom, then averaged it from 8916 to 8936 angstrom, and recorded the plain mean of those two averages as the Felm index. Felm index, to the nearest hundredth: 11.42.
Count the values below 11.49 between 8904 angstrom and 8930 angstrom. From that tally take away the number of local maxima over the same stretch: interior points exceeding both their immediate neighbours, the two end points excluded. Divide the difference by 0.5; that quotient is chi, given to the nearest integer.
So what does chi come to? 10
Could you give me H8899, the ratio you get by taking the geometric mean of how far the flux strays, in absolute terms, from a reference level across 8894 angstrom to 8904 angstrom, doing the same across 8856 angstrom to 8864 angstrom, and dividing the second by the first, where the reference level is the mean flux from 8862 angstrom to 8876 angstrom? 1.0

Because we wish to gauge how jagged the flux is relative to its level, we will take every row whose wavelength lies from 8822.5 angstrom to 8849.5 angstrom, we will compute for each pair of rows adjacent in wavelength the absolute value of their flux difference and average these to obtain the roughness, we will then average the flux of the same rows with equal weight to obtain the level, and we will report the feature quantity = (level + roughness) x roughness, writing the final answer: 0.8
